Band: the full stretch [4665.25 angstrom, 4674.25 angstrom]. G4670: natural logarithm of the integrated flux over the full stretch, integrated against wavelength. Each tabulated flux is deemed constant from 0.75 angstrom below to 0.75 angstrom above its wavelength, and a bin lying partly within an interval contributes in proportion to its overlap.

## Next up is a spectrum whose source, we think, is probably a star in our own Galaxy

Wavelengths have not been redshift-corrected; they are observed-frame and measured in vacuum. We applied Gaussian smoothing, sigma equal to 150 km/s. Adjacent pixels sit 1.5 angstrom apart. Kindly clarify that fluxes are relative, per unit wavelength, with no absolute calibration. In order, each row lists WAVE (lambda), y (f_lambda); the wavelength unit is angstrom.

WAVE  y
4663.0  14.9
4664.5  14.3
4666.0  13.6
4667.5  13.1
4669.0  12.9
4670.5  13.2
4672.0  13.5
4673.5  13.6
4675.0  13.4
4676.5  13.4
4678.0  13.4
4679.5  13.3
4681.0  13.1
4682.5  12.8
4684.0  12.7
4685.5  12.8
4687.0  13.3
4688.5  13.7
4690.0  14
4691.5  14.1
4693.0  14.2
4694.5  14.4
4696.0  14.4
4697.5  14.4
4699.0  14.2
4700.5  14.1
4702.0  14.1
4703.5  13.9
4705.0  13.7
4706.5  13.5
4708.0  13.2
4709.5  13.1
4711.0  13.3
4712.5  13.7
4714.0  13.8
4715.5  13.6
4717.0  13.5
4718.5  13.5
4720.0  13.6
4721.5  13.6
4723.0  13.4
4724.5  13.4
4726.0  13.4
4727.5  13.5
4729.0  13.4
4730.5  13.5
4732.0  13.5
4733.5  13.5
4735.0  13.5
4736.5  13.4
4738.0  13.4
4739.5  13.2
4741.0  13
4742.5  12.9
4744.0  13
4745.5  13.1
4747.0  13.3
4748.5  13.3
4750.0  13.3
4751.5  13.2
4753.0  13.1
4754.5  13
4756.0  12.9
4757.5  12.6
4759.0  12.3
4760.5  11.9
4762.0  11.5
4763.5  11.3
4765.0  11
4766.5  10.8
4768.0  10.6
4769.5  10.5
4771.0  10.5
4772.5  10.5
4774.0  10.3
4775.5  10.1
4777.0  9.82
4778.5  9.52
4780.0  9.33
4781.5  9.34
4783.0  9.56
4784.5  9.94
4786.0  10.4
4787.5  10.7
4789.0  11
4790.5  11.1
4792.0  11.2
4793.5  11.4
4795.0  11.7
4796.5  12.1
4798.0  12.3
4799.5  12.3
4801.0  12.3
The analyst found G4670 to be 4.79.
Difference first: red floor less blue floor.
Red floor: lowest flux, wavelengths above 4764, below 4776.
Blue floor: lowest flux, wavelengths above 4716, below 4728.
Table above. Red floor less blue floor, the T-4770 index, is -3.3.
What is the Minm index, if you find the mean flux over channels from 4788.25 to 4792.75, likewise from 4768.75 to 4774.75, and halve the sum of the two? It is 10.8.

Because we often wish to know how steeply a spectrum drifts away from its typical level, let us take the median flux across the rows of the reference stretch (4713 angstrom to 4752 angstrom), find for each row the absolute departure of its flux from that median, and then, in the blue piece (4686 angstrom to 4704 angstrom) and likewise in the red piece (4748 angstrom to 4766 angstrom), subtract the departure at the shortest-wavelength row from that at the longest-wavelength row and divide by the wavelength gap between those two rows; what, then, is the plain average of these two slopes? 0.082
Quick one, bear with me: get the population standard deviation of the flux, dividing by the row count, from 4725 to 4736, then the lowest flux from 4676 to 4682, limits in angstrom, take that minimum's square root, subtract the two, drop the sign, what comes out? 3.57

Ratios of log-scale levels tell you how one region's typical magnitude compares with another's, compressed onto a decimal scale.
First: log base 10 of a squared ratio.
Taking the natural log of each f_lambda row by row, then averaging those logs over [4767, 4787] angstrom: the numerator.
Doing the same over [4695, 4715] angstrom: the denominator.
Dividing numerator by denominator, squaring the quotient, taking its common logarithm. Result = -0.11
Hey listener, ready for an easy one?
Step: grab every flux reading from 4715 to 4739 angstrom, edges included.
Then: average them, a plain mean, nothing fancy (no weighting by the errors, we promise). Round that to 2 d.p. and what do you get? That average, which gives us 13.48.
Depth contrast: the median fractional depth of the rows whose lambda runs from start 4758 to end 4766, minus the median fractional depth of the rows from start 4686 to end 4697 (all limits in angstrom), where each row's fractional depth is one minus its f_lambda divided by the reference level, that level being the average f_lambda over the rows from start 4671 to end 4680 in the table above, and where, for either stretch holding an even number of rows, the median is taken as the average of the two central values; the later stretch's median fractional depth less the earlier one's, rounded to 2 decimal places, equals 0.19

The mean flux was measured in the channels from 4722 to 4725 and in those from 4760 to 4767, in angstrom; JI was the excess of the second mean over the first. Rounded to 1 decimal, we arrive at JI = -2.1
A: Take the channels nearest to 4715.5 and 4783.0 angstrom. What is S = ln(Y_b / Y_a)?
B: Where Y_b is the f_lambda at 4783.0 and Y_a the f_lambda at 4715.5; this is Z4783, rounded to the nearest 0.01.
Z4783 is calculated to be -0.35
